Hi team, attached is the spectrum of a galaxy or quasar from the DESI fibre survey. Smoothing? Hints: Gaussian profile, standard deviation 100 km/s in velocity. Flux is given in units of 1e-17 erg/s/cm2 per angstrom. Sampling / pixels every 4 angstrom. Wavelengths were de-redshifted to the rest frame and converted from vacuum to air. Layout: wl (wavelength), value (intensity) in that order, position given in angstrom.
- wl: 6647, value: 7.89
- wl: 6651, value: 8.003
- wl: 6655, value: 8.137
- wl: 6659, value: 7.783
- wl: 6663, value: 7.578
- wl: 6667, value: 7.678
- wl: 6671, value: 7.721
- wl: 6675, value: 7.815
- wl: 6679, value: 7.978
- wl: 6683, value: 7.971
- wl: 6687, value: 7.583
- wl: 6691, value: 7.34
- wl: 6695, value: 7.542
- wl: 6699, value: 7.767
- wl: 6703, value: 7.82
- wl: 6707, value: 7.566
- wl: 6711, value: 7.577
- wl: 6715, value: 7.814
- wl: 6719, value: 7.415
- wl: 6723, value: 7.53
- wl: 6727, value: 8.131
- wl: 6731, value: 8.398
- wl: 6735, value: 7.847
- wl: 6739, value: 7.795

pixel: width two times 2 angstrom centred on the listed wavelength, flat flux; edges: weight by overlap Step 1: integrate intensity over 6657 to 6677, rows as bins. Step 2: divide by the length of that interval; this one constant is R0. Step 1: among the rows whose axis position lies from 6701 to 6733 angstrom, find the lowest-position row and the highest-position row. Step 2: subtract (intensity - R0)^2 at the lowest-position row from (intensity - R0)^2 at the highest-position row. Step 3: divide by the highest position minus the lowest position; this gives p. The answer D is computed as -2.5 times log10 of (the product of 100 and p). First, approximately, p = 0.016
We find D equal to -0.5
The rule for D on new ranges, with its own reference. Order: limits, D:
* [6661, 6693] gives 0.9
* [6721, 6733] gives -1.8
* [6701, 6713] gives 2.5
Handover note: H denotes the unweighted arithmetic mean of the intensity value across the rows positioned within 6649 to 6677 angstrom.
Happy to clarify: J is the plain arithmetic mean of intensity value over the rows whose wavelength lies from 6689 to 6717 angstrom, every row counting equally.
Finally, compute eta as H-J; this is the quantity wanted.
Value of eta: 0.18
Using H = 7.82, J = 7.63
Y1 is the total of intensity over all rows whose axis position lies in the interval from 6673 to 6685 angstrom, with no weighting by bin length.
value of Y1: 23.8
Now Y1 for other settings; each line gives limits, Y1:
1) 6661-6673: 23.0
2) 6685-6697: 22.5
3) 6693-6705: 23.1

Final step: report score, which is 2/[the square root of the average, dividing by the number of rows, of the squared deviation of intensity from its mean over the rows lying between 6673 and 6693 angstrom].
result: 8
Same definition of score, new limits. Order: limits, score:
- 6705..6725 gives 15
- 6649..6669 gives 10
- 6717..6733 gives 5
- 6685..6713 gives 14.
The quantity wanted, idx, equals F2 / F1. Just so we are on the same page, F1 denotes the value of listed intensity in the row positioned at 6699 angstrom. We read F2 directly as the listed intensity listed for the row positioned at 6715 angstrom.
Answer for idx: 1.01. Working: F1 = 7.767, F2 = 7.814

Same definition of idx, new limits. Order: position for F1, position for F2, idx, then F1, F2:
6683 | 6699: 0.97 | 7.971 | 7.767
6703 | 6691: 0.94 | 7.82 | 7.34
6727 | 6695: 0.93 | 8.131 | 7.542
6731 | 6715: 0.93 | 8.398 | 7.814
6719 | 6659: 1.05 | 7.415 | 7.783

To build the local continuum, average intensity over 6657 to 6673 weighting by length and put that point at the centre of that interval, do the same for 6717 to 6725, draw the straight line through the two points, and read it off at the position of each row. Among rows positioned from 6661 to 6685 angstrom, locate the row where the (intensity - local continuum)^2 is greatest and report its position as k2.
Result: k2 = 6683 angstrom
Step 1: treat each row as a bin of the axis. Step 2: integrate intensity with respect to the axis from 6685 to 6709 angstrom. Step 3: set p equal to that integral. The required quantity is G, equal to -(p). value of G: -182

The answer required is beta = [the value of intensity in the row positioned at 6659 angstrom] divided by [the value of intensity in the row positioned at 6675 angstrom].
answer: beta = 1.00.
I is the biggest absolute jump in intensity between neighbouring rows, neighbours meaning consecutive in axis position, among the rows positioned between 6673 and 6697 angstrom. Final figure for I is 0.39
